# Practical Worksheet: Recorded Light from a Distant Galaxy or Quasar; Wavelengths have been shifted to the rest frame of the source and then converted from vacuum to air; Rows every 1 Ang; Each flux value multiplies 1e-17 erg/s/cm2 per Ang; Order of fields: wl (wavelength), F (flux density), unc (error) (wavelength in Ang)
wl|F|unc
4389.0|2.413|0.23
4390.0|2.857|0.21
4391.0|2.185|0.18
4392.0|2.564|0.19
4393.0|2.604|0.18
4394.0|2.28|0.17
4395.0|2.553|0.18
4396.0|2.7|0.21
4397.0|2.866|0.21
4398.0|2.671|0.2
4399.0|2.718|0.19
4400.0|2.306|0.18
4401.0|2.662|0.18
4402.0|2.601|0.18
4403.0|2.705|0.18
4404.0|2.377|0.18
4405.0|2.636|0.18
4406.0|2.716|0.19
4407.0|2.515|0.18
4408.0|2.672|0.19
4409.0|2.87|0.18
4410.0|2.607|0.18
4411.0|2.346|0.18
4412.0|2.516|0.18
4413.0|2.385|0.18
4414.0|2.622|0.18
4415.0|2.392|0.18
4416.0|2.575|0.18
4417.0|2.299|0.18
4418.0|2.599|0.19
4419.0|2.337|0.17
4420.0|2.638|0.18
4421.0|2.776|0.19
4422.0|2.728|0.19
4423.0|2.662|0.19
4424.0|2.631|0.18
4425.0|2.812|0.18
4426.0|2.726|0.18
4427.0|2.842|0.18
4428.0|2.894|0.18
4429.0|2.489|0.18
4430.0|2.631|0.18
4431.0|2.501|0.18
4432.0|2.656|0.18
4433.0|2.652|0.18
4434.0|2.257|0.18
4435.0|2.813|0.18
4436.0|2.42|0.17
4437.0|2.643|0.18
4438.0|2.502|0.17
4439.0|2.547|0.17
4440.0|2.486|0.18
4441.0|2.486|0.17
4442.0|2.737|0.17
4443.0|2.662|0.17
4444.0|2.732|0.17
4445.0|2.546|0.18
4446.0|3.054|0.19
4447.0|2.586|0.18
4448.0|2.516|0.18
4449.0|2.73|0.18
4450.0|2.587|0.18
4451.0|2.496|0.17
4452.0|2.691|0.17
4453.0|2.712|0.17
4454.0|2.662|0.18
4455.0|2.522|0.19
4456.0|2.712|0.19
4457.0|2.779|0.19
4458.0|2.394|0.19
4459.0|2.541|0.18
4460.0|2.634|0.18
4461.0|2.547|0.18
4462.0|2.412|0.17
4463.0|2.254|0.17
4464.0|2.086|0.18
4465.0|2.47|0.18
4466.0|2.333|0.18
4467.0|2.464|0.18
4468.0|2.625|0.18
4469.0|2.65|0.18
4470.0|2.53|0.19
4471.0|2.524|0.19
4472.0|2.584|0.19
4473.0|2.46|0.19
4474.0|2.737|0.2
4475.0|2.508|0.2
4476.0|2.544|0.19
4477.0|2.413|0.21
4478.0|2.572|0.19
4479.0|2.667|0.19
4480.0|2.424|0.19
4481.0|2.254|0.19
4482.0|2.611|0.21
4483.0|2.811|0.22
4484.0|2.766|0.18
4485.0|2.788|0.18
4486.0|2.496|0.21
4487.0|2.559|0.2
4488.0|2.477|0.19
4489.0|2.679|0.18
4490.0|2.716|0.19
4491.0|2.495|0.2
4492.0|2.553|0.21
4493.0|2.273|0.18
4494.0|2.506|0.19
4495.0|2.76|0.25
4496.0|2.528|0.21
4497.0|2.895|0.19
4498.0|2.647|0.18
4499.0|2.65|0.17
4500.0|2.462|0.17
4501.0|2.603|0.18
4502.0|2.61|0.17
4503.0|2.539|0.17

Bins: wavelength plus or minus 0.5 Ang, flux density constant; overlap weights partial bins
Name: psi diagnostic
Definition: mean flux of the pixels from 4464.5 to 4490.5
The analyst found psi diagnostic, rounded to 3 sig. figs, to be 2.56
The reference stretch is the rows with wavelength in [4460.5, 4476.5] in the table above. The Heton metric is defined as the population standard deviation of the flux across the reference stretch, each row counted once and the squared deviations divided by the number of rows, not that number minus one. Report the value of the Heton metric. 0.153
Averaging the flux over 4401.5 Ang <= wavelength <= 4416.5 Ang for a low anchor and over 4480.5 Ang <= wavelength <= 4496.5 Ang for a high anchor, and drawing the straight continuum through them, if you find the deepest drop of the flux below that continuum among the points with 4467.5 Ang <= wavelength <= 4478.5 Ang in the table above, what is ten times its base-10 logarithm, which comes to -8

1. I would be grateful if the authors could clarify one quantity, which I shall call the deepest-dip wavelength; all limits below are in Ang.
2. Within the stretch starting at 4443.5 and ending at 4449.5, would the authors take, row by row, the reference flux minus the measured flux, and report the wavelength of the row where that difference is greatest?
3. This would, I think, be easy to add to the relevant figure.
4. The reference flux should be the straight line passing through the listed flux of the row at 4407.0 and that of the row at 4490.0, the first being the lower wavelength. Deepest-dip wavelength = 4448.0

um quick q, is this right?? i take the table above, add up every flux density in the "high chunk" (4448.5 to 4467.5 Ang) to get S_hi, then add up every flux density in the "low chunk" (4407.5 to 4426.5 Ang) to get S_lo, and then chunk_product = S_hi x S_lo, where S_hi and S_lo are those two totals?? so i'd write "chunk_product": 2363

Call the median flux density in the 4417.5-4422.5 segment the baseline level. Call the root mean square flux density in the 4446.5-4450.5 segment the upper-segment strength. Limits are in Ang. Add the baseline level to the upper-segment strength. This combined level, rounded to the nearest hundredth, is 5.24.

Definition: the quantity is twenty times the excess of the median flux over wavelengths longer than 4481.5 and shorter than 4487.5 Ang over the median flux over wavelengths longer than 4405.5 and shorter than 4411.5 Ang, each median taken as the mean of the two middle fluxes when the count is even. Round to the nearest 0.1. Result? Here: 1.0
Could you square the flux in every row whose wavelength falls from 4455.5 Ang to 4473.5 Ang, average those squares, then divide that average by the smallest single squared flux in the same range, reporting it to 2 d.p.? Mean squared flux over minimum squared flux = 1.44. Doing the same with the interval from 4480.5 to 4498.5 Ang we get 1.34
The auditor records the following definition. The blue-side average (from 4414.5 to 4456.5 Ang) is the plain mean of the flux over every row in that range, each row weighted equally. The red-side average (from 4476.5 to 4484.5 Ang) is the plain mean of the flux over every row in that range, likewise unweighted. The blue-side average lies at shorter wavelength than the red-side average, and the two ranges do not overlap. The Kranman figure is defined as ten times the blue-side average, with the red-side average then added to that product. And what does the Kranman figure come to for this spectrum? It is 28.7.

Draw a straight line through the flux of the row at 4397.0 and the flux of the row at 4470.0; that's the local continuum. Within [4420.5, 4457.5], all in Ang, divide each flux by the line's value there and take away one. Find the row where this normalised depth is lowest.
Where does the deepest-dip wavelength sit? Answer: 4434.0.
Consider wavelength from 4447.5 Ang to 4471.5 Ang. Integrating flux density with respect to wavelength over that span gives 61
